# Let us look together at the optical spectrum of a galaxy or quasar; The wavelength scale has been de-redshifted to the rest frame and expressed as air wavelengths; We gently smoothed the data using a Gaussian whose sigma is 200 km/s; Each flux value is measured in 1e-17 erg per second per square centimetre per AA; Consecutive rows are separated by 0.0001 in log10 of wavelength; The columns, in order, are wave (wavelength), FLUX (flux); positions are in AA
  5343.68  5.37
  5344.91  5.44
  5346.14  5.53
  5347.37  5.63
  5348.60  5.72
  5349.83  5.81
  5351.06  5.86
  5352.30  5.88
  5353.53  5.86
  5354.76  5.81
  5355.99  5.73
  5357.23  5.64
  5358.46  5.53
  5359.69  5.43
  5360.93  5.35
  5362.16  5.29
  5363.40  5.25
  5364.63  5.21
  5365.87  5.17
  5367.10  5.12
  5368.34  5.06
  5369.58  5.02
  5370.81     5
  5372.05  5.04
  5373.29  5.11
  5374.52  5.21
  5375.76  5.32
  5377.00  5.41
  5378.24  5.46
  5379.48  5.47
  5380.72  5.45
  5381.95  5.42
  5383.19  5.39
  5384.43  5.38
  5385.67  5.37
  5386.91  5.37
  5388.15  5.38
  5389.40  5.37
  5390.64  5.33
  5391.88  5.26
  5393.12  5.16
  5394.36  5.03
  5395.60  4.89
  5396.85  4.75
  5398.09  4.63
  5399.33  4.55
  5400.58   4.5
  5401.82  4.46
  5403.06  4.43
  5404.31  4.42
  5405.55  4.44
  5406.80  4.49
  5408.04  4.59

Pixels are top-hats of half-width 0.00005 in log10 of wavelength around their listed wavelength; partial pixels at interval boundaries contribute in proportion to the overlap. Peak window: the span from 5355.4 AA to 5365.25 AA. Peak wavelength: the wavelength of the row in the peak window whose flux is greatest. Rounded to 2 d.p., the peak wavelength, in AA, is 5355.99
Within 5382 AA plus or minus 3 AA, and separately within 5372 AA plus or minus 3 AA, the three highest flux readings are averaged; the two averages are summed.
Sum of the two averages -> 10.6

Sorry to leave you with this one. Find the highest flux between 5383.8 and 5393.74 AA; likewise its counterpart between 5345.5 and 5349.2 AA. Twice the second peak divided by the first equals 2.13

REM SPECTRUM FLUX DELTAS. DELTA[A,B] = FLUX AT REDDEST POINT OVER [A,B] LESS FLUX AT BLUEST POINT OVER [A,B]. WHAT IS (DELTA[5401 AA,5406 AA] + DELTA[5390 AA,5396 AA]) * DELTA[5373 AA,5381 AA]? -0.16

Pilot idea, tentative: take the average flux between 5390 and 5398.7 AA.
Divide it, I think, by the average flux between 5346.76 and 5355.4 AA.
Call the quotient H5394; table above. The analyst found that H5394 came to 0.86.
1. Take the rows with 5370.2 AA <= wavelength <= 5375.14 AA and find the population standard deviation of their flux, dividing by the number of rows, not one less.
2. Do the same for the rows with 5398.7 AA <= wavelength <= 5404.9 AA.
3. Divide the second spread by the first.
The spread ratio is 0.6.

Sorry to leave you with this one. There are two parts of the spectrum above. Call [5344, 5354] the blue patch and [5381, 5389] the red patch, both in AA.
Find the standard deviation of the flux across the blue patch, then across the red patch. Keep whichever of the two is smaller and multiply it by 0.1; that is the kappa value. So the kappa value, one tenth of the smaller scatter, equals 0.002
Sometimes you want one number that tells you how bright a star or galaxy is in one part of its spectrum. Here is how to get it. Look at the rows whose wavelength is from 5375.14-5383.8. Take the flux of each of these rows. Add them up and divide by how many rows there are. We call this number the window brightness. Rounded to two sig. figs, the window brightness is 5.4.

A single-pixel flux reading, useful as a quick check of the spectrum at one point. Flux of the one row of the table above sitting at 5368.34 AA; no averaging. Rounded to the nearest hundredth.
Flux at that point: 5.06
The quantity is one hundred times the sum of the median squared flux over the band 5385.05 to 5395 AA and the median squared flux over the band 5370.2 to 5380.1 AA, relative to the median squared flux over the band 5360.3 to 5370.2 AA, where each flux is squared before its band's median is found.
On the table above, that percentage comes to 209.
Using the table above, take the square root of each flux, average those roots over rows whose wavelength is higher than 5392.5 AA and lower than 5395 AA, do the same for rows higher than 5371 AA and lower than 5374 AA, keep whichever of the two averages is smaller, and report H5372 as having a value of 2.25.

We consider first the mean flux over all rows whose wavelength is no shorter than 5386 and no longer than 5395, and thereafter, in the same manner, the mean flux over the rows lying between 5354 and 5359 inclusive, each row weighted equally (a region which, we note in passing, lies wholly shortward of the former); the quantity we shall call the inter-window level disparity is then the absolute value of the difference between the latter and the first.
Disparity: 0.4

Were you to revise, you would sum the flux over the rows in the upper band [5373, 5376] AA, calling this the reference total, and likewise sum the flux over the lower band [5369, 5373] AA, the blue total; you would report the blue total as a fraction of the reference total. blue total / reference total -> 0.96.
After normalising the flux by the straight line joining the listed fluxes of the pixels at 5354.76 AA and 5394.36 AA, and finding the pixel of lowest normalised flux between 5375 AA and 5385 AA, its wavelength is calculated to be 5375.76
